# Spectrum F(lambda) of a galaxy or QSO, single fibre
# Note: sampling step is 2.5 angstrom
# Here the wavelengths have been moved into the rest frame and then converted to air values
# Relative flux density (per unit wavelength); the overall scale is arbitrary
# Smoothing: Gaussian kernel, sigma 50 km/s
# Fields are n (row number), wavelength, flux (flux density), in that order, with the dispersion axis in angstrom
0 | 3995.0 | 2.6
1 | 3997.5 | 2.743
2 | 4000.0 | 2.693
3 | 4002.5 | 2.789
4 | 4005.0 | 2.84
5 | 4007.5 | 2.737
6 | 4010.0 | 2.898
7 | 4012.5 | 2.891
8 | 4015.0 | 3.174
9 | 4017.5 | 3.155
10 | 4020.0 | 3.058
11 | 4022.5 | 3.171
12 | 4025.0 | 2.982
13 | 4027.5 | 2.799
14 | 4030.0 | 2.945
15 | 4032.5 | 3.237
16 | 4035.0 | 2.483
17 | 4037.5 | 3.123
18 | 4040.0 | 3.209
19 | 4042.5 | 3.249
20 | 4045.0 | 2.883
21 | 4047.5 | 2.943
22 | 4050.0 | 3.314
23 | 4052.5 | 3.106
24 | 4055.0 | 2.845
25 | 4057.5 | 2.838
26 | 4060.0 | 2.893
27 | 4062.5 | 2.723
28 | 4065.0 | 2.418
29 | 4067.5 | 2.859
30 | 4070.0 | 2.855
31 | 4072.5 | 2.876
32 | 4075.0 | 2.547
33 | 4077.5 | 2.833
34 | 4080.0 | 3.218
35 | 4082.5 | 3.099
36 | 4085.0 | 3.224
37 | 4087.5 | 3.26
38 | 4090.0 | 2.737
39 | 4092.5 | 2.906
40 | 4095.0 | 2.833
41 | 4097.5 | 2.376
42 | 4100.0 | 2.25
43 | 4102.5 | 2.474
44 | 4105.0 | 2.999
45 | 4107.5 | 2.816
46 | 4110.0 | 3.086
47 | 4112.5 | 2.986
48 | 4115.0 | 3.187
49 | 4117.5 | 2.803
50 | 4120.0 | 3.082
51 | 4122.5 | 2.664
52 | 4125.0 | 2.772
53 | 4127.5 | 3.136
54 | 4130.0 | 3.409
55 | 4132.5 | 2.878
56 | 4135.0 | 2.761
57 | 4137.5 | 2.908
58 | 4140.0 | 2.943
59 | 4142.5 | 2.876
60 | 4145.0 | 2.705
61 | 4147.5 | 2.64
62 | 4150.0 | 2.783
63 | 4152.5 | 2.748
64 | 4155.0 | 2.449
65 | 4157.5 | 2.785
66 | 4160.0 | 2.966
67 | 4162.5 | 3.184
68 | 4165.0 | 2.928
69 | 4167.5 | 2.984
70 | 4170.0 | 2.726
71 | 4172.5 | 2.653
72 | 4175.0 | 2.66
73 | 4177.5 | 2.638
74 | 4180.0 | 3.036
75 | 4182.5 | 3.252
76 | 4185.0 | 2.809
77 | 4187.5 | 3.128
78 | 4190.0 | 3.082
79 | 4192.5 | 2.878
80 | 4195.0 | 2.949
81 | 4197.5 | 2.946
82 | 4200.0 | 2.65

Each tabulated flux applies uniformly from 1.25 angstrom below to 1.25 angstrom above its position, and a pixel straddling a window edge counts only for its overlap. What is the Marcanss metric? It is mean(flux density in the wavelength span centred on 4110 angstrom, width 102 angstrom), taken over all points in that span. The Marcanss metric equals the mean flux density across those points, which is 2.85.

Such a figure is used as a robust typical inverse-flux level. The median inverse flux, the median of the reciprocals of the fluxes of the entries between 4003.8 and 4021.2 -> 0.3451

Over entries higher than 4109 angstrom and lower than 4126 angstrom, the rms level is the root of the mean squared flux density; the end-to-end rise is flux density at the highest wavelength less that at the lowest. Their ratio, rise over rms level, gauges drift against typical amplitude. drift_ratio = -0.11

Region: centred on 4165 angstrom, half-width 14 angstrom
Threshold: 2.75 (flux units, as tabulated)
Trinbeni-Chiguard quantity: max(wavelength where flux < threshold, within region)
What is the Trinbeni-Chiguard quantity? 4177.5 angstrom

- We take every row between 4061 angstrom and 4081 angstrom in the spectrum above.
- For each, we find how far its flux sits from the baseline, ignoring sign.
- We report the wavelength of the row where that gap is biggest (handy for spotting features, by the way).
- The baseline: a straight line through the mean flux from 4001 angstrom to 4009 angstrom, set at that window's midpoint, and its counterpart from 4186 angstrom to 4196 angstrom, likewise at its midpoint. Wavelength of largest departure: 4065.0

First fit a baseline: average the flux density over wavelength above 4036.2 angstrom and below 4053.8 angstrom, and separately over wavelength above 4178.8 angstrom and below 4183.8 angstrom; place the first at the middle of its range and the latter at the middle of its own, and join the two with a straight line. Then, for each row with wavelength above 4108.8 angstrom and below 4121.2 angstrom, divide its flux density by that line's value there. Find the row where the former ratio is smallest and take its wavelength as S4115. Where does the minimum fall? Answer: 4117.5 angstrom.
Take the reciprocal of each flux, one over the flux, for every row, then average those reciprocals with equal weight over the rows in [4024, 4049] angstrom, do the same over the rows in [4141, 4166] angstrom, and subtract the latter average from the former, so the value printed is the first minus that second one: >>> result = -0.021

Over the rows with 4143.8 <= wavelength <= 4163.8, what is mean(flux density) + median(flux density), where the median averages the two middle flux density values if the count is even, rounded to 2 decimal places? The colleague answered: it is 5.55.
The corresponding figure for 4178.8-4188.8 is 6.14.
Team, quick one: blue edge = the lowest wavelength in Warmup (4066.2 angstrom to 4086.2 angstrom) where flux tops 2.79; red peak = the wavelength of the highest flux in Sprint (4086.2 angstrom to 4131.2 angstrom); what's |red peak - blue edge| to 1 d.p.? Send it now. 62.5 angstrom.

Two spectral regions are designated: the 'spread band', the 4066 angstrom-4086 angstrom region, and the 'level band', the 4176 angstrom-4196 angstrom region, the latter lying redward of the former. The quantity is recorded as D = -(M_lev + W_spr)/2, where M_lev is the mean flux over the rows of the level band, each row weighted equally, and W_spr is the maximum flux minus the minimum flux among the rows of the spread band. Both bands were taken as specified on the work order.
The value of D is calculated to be -1.82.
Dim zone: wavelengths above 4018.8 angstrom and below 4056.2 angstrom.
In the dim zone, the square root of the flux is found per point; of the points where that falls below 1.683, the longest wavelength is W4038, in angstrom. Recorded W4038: 4035.0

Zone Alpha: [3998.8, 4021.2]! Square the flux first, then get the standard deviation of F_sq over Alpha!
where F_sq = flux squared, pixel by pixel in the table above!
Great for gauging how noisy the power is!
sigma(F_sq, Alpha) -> 1.0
